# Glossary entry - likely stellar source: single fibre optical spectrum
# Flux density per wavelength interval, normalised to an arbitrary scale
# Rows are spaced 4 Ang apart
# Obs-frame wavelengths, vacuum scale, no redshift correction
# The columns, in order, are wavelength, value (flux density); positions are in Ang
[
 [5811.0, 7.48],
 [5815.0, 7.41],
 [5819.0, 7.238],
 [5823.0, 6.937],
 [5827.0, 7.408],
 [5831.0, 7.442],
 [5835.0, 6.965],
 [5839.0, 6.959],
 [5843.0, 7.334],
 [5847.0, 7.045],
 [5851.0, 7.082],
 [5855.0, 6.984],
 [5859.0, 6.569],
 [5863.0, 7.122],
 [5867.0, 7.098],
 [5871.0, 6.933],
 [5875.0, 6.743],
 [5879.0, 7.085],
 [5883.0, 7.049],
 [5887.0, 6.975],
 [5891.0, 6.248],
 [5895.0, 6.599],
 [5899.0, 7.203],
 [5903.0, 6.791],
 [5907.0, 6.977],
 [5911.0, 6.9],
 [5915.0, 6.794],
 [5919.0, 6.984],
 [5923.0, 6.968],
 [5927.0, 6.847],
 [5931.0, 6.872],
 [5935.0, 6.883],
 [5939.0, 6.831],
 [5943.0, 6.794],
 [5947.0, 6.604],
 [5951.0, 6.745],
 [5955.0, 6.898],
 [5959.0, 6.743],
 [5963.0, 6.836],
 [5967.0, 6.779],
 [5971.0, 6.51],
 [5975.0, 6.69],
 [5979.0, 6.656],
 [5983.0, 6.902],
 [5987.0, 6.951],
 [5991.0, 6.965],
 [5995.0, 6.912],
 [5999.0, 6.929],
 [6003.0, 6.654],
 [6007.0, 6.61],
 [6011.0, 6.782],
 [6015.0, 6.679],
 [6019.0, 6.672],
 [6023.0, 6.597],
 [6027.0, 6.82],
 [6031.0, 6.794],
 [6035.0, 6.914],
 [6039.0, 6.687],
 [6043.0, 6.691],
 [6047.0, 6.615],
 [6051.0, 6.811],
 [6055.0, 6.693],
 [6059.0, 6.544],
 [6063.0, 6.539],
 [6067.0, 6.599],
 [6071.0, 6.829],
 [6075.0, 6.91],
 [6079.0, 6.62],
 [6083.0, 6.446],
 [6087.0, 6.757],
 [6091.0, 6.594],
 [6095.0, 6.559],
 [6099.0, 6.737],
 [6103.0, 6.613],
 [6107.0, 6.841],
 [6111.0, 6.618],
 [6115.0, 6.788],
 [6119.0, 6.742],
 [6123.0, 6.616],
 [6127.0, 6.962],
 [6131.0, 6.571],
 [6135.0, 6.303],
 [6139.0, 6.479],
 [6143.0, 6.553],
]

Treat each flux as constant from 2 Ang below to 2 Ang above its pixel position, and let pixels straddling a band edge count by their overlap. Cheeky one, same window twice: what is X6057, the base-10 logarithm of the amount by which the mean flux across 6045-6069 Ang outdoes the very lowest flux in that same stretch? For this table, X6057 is -1.0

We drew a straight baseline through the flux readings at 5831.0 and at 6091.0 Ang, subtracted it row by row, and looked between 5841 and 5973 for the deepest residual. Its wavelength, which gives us 5891.0 Ang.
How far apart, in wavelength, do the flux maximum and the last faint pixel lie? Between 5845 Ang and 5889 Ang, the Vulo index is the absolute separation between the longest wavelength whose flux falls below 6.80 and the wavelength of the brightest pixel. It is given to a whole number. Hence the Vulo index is 12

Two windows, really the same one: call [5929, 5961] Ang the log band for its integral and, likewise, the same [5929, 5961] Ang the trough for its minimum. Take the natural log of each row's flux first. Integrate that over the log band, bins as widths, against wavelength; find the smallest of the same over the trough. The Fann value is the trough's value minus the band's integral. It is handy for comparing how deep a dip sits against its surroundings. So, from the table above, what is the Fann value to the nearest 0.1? -59.4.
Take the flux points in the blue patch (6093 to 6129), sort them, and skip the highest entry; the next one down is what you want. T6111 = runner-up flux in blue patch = 6.841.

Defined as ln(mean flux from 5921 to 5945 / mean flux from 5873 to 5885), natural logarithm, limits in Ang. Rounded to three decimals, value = -0.013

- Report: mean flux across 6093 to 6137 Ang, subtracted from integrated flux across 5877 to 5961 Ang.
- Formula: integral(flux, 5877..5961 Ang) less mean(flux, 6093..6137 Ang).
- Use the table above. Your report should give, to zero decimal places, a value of 568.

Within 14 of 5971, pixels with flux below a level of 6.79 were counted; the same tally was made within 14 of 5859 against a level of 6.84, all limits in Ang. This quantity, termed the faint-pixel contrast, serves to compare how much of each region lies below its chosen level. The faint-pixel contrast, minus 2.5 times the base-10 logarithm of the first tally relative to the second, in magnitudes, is -1.7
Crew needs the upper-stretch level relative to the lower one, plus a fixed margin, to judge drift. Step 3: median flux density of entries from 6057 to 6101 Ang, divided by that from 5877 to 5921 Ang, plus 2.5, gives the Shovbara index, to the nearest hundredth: 3.45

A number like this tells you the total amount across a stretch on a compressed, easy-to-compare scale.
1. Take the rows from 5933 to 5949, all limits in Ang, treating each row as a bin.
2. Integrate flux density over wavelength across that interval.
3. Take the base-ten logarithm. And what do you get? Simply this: 2.04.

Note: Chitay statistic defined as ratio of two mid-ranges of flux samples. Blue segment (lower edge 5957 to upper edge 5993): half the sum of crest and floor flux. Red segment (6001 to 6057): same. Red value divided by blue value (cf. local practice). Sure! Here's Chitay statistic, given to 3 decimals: 1.003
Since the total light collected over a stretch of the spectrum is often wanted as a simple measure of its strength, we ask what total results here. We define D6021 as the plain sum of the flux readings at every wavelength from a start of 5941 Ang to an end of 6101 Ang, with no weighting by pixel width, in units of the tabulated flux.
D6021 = 269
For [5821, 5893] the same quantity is 126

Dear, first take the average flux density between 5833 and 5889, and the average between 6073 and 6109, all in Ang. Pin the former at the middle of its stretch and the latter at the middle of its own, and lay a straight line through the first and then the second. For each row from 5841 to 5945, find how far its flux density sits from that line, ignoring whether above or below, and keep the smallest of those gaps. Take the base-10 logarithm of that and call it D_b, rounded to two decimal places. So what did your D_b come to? -2.01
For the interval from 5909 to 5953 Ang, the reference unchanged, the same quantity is -2.01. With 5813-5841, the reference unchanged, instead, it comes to -1.17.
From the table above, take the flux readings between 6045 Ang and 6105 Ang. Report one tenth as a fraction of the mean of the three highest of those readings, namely 0.0146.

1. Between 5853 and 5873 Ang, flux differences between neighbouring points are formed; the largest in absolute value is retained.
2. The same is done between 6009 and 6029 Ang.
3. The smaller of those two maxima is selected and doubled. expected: 0.45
